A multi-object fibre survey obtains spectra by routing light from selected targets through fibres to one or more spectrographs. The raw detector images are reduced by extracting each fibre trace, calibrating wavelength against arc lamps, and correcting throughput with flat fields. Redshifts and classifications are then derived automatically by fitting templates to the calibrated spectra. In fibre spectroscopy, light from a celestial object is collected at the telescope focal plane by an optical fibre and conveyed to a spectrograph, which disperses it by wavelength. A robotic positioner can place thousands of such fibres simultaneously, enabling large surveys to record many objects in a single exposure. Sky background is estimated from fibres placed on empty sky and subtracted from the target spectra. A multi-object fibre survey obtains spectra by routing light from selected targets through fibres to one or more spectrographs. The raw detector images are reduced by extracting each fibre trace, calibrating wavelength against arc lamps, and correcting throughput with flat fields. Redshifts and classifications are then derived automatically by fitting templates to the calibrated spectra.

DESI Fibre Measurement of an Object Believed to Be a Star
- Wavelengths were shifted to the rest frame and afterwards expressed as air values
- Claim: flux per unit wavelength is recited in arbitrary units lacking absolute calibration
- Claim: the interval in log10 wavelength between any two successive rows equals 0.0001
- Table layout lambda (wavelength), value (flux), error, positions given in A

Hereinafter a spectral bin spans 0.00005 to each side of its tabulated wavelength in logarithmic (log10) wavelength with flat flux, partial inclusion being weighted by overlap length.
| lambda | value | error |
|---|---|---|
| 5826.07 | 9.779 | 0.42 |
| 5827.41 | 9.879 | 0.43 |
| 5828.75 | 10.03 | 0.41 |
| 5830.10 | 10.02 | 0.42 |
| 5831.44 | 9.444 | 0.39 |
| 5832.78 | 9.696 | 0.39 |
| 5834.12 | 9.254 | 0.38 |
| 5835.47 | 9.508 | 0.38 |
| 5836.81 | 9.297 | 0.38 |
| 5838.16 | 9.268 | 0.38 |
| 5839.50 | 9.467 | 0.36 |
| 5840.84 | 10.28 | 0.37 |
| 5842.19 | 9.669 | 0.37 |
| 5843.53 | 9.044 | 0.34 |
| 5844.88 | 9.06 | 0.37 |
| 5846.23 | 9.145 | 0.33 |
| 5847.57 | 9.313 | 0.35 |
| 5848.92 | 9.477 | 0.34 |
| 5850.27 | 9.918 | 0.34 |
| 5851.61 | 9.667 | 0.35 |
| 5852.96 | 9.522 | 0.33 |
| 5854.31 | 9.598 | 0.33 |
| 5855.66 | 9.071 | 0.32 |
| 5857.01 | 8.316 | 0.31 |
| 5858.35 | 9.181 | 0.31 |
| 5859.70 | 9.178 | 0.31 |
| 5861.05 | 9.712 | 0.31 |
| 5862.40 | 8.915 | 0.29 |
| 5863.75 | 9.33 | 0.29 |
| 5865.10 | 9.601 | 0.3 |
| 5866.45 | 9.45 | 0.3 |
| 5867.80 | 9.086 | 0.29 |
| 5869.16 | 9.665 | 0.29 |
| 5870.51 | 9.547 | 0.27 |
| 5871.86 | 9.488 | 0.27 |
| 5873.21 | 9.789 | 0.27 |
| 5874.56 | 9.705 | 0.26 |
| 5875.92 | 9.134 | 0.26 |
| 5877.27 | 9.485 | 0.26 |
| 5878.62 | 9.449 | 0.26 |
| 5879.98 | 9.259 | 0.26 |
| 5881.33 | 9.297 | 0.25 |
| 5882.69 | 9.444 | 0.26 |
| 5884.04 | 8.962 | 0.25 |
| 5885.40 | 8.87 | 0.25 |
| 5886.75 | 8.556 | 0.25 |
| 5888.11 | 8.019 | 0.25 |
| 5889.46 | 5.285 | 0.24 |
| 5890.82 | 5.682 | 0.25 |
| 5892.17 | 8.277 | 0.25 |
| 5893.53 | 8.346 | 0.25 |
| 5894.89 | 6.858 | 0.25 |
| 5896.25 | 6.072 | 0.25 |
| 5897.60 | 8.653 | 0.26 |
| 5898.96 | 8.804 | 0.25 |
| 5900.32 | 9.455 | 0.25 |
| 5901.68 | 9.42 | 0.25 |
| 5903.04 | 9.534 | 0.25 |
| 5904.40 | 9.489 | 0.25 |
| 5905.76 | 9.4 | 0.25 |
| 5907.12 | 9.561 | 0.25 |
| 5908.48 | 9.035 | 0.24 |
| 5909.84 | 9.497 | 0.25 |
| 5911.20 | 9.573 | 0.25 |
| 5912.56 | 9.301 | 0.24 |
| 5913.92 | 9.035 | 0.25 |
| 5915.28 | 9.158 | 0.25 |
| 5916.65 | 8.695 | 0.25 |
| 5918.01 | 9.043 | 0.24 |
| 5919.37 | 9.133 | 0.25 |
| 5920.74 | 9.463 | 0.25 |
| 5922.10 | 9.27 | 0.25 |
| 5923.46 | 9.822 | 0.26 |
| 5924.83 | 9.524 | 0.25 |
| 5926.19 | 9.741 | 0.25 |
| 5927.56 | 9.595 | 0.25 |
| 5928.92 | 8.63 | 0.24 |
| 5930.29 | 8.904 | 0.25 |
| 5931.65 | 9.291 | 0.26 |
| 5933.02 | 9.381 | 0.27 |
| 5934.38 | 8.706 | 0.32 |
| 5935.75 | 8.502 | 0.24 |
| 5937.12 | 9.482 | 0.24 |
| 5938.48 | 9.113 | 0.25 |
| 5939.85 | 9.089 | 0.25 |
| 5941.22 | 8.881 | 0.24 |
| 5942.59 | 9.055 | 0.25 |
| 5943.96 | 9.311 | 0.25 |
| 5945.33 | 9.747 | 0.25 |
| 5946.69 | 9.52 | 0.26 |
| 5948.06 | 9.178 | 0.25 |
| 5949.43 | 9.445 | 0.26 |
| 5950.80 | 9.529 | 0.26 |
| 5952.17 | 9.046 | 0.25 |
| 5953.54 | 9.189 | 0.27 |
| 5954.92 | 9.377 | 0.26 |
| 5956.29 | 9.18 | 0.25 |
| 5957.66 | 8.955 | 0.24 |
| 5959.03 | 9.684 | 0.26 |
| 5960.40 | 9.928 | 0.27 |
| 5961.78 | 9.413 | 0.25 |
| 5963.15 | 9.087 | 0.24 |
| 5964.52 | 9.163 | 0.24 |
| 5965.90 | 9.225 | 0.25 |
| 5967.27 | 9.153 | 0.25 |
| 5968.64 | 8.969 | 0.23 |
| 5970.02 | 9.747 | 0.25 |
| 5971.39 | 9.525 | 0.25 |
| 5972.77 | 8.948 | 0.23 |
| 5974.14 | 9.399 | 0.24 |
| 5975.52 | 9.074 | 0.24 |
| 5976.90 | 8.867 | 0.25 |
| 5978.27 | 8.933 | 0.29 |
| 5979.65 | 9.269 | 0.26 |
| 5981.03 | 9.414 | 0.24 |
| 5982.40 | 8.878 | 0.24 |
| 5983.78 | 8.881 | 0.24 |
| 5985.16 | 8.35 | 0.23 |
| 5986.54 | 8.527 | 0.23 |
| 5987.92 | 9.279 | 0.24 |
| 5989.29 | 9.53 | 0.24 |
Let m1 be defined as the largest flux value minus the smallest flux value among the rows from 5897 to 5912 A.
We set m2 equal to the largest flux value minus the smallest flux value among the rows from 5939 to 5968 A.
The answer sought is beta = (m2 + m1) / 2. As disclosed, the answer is 1.0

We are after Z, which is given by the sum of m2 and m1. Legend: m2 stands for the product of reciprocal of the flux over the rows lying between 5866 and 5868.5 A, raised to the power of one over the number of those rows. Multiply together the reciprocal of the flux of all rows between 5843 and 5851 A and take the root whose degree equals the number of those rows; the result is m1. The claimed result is 0.215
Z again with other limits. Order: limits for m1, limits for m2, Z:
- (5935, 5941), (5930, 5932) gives 0.221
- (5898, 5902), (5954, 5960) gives 0.216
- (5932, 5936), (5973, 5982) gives 0.222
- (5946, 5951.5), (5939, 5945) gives 0.216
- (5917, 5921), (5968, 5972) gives 0.215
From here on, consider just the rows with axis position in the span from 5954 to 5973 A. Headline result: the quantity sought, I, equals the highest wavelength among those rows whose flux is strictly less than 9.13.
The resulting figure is 5972.77 A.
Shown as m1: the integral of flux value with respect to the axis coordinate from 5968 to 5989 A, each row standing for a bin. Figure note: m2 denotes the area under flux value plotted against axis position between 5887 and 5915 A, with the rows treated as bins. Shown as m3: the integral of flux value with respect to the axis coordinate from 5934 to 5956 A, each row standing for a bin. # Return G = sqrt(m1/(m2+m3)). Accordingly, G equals 0.66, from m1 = 191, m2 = 237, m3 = 202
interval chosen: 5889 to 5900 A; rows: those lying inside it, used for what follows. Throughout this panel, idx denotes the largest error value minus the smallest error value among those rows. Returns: 0.02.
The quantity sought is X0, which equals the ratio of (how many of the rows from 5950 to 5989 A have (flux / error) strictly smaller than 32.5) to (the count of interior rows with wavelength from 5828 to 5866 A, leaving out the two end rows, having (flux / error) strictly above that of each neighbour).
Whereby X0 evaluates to 0.1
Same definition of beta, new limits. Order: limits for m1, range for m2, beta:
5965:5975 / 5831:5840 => 0.6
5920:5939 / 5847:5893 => 3.0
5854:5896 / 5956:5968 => 2.7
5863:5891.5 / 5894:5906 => 4.0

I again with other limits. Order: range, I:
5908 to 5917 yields 5916.65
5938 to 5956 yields 5952.17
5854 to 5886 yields 5885.40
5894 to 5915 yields 5913.92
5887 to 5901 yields 5898.96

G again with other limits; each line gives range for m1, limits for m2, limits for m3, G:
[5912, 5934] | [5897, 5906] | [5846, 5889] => 0.65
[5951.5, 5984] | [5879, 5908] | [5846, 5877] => 0.75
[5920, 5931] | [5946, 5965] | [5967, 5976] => 0.63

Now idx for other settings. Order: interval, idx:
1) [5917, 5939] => 0.08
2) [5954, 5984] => 0.06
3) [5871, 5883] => 0.02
